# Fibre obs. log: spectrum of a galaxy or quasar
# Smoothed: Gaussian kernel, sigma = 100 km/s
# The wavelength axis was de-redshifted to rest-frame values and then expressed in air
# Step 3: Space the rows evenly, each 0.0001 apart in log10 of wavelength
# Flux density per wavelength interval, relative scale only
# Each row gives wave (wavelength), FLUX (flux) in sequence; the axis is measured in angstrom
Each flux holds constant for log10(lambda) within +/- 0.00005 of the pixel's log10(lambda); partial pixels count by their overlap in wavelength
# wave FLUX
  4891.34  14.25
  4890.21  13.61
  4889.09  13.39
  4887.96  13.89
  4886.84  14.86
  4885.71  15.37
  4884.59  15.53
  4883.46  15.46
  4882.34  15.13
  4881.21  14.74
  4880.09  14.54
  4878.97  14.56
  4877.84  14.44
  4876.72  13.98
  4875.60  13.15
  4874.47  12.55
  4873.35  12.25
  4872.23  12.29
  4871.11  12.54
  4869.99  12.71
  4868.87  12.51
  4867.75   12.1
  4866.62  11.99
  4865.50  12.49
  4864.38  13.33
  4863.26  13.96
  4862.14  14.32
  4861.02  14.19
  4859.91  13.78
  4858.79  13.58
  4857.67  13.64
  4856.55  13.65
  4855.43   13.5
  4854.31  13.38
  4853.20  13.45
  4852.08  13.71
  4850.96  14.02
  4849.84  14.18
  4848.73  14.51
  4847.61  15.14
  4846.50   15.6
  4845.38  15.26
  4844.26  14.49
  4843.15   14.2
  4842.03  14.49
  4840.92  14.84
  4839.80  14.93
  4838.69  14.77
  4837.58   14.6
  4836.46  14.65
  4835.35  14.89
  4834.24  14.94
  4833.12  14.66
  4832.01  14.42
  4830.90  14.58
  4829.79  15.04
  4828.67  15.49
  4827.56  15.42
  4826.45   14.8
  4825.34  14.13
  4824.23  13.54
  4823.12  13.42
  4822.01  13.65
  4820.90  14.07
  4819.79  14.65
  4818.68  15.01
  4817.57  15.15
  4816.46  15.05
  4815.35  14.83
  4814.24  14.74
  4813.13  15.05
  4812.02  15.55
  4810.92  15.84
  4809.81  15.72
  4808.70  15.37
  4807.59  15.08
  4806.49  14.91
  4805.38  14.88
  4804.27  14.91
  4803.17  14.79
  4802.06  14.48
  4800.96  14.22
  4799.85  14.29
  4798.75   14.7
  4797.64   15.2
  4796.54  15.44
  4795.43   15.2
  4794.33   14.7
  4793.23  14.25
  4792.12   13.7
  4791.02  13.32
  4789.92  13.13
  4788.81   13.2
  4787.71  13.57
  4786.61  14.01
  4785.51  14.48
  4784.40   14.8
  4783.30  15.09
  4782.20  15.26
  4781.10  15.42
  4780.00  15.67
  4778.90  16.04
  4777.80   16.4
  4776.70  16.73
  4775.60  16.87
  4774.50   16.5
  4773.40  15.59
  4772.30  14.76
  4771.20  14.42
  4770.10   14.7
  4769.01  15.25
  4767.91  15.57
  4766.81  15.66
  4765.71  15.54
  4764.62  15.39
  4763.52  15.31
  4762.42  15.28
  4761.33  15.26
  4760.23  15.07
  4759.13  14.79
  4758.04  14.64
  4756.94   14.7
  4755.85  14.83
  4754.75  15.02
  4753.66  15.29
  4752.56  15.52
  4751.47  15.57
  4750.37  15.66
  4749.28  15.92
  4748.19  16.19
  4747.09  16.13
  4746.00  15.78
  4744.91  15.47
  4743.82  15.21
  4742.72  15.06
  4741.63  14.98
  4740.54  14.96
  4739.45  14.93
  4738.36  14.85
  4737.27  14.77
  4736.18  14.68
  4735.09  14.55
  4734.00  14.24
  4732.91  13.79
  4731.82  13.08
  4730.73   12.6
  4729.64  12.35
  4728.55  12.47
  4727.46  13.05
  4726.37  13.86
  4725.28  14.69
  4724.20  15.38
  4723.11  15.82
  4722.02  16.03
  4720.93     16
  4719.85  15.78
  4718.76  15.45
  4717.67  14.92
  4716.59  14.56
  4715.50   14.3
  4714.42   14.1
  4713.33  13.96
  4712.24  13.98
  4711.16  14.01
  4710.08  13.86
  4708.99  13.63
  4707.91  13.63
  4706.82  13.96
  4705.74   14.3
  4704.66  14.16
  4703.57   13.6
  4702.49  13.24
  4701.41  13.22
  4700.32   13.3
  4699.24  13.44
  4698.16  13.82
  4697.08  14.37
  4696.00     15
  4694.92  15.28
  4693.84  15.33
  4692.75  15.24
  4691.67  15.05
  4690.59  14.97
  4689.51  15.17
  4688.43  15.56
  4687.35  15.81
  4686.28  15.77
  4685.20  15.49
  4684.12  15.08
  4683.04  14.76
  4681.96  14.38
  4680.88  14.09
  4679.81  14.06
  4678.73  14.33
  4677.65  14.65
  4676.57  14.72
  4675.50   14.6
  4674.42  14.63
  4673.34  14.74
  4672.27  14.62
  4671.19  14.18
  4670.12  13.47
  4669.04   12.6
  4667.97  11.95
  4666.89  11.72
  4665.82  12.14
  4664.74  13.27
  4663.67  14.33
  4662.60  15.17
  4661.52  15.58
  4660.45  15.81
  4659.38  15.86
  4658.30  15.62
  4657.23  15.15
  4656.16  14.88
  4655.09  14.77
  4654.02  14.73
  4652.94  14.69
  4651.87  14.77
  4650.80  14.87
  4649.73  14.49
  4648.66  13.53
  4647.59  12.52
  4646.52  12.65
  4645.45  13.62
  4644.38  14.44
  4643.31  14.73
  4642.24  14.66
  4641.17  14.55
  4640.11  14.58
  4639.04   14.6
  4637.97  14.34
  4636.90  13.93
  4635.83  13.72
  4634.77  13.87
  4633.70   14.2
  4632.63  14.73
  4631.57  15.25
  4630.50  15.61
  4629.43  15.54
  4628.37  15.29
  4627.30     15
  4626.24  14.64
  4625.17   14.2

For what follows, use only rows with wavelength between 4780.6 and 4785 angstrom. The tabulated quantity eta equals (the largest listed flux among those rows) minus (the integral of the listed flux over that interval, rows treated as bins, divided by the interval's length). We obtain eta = 0.30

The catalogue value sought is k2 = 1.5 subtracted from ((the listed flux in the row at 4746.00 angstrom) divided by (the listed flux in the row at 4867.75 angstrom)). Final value -0.20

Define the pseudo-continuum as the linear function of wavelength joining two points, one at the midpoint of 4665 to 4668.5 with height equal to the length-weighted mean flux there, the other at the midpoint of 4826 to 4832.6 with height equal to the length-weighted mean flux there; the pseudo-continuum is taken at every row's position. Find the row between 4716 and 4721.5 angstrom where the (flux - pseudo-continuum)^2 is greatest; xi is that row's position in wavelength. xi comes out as 4720.93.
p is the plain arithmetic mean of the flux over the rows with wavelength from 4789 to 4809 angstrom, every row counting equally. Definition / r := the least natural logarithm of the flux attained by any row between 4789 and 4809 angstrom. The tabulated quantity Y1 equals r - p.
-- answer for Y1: -12.0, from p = 14.6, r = 2.57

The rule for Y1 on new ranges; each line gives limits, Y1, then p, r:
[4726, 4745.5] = -11.6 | 14.2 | 2.51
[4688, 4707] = -11.8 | 14.4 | 2.58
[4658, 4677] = -11.7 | 14.2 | 2.46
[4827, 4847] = -12.2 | 14.8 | 2.65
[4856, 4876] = -10.6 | 13.1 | 2.48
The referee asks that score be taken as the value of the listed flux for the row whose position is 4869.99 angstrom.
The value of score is 12.71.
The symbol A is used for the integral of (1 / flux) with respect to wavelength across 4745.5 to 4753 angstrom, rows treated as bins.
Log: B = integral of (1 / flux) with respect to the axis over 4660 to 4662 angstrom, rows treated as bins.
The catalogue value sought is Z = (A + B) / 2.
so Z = 0.30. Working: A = 0.47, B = 0.13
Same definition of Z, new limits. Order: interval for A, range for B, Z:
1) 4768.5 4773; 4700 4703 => 0.27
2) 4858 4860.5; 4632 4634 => 0.16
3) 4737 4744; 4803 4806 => 0.33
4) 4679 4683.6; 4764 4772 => 0.42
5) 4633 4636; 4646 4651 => 0.29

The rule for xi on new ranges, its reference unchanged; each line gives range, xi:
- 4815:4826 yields 4823.12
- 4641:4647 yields 4643.31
